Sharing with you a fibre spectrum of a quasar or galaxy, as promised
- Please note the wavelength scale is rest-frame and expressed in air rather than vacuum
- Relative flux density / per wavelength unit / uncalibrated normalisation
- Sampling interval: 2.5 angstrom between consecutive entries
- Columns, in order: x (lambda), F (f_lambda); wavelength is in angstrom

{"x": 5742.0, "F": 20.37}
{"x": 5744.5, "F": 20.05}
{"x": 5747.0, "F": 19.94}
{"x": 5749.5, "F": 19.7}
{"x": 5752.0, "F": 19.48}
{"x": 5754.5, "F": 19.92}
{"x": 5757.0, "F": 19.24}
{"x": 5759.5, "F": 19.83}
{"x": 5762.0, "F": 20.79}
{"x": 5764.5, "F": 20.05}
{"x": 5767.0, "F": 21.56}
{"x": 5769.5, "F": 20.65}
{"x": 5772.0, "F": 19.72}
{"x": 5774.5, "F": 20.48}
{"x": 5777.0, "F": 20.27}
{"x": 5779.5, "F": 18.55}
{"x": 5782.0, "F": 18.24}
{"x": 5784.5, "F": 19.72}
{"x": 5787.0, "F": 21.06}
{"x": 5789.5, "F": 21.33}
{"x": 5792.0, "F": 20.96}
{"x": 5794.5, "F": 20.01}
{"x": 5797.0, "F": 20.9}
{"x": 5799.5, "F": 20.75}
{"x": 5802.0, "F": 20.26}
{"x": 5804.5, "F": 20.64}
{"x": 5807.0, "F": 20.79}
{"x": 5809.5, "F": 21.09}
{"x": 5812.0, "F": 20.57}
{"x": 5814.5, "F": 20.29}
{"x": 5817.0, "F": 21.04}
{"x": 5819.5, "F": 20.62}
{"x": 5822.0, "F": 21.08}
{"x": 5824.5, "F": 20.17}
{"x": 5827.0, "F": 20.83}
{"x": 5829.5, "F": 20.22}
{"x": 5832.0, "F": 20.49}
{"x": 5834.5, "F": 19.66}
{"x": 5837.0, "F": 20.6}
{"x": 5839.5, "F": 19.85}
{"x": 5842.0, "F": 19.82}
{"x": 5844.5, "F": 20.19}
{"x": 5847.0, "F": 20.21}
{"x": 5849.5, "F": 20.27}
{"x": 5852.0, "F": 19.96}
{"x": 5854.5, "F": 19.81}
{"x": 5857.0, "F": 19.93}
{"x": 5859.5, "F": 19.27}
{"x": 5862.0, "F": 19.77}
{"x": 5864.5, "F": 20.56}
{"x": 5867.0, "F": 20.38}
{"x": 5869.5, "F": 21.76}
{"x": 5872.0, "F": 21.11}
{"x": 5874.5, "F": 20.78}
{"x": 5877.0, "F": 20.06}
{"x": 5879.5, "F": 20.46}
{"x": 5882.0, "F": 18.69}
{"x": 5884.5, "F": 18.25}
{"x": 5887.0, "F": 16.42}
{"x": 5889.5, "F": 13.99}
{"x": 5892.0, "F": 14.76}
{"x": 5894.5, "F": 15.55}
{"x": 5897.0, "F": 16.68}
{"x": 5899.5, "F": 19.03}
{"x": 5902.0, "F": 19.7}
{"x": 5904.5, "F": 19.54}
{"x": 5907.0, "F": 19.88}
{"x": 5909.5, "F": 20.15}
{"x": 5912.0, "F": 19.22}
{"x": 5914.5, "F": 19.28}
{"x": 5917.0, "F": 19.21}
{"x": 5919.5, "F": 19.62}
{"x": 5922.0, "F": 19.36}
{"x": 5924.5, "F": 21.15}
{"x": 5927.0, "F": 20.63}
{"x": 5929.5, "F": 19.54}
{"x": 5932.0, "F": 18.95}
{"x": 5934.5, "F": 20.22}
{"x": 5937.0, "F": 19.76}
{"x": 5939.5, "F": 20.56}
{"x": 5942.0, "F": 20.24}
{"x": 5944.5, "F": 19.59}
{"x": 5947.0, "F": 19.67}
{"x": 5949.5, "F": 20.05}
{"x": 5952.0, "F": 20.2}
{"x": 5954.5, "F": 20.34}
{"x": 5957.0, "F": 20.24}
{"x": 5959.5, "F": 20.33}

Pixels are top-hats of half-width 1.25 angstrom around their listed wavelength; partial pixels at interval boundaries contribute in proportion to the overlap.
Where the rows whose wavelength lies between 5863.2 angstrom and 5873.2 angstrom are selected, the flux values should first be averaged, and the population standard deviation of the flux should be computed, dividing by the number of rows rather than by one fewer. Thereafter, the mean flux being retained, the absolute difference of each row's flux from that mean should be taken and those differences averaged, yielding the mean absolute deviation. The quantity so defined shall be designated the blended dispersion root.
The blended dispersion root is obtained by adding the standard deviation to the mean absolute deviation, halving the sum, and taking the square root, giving 0.71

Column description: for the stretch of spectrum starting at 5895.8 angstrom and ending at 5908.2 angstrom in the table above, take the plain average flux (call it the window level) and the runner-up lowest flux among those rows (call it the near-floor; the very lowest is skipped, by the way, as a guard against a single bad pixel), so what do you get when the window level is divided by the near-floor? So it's 1.00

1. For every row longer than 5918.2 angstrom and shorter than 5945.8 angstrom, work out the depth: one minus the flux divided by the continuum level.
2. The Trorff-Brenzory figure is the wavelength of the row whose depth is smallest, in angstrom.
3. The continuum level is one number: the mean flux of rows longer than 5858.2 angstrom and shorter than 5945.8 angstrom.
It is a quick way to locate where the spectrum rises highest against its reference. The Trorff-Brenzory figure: 5924.5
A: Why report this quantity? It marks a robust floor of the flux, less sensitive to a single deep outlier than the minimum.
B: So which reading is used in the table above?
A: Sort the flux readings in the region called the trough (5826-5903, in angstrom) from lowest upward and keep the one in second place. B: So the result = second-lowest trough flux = 14.76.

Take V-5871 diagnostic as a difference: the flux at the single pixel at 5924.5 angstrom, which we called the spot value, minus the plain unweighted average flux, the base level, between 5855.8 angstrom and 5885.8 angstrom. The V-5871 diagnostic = 1.1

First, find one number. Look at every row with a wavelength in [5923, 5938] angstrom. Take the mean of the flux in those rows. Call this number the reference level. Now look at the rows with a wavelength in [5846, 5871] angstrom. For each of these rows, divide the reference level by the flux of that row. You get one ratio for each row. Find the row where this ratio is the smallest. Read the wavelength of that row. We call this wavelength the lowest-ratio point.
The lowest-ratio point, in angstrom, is 5869.5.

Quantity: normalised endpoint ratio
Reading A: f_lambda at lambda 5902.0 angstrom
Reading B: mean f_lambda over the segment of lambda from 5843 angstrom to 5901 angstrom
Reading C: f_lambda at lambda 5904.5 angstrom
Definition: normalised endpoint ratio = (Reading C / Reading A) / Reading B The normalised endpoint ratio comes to 0.0521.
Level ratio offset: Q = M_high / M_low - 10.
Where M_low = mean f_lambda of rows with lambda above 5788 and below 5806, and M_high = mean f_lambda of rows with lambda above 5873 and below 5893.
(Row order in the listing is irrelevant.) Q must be -9.13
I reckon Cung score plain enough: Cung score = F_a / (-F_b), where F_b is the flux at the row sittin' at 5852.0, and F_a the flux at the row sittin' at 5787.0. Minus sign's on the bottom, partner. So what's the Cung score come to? -1.06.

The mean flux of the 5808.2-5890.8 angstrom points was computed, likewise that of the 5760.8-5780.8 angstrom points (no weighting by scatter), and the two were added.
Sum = 40.2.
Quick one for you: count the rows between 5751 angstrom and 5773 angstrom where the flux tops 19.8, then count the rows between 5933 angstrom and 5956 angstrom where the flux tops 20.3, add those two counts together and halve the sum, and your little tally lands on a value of 4.0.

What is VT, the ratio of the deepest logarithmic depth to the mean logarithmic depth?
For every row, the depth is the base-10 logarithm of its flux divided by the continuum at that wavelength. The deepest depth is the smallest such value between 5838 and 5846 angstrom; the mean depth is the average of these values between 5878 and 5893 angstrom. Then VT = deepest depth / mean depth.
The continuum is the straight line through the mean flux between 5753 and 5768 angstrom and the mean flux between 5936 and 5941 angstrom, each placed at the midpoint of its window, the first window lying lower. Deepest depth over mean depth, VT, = 0.11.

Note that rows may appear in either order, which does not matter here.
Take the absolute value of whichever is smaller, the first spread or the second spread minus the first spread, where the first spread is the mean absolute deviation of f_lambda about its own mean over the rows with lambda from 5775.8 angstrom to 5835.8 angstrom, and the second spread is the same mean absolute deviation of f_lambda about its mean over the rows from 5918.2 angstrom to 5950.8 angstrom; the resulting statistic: 0.1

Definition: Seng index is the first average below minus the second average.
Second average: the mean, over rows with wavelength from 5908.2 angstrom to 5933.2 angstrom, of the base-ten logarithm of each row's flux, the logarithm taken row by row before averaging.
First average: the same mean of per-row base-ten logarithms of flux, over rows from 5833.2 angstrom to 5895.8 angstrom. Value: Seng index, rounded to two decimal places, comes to -0.01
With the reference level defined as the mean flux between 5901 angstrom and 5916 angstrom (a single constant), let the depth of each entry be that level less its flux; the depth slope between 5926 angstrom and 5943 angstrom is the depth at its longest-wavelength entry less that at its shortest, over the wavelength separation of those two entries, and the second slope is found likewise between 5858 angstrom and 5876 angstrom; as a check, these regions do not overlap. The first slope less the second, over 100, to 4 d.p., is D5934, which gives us 0.0013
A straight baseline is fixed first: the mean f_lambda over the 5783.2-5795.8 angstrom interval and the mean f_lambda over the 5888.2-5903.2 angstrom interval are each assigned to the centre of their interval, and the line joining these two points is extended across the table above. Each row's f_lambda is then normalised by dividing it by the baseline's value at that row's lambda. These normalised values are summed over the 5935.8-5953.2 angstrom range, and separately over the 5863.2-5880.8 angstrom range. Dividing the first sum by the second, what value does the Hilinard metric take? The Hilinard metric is 1.14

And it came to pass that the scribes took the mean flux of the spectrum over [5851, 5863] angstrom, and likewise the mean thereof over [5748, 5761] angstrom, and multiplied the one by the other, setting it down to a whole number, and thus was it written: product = 388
